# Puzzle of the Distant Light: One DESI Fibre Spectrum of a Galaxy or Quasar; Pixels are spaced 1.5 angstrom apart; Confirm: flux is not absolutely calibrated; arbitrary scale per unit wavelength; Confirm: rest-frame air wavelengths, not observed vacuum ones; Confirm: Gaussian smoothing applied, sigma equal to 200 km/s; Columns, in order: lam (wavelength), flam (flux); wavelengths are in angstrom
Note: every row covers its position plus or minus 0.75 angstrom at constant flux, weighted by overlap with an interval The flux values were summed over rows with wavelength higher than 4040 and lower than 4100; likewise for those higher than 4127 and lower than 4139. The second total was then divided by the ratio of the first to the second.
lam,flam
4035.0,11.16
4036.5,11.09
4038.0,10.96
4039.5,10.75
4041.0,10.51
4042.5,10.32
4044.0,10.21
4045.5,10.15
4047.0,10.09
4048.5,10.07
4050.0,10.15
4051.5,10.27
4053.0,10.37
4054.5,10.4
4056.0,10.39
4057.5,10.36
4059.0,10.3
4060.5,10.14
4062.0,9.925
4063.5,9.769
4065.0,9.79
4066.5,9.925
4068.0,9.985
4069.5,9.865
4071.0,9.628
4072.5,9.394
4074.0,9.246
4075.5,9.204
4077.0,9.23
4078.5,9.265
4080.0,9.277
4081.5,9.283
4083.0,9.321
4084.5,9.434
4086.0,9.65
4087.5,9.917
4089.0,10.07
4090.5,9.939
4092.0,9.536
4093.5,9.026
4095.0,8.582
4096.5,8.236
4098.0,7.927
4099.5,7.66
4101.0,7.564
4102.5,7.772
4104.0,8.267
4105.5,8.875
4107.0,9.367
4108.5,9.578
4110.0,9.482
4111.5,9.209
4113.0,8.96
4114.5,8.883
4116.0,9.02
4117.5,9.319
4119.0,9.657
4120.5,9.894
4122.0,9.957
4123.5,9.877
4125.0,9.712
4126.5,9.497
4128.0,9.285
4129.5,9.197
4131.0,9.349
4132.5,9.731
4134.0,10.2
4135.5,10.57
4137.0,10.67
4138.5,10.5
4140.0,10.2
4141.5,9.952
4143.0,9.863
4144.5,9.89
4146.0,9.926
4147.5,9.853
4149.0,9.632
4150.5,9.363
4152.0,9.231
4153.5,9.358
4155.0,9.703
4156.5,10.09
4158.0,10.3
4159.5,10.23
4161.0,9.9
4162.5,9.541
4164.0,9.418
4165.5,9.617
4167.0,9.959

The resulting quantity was 16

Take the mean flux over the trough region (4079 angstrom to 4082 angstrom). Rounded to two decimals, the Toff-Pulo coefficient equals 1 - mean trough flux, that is -8.28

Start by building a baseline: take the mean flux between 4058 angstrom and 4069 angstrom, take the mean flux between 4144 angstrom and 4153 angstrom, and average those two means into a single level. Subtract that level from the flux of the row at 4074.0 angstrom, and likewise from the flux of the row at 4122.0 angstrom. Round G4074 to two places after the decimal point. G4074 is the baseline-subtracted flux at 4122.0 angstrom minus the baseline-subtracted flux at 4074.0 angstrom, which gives 0.71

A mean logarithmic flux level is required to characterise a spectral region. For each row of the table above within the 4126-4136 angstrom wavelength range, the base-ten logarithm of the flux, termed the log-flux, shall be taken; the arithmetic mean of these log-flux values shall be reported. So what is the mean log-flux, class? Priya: 0.99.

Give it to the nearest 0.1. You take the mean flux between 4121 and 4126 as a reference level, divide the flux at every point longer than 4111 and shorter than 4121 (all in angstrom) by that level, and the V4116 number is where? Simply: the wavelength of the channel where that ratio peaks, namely 4120.5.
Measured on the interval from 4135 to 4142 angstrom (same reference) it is 4137.0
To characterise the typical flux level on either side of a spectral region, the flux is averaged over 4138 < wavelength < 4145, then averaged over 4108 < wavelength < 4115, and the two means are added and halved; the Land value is 9.65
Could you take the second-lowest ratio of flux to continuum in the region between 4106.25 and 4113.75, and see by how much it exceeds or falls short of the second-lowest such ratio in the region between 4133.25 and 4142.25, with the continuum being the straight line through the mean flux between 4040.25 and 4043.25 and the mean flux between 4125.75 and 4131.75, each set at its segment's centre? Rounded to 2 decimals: -0.14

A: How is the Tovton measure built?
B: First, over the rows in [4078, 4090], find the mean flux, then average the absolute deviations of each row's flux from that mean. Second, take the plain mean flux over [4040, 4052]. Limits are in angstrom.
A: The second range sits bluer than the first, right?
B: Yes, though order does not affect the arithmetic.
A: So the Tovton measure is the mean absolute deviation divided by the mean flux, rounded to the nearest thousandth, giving 0.026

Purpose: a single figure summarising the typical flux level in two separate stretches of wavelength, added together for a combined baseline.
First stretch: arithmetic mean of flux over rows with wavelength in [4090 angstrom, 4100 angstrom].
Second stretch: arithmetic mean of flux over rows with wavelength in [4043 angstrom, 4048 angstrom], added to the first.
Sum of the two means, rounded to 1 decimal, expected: 18.9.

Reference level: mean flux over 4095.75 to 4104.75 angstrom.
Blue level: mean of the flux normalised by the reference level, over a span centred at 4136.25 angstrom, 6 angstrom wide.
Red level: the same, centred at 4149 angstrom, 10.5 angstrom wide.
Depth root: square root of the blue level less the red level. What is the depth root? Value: 0.333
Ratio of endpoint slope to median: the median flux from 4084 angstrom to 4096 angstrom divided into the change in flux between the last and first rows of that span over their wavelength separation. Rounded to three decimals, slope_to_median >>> -0.008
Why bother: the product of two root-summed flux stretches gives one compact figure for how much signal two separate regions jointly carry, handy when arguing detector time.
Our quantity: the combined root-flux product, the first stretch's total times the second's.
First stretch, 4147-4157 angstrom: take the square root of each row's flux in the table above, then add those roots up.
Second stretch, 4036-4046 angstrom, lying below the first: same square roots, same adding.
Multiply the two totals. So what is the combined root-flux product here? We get 494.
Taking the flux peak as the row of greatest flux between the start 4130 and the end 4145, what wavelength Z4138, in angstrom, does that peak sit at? 4137.0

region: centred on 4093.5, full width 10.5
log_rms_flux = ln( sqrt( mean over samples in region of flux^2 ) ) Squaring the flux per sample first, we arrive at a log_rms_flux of 2.21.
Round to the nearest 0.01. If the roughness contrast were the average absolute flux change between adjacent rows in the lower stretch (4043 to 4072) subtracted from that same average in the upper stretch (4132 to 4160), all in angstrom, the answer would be 0.11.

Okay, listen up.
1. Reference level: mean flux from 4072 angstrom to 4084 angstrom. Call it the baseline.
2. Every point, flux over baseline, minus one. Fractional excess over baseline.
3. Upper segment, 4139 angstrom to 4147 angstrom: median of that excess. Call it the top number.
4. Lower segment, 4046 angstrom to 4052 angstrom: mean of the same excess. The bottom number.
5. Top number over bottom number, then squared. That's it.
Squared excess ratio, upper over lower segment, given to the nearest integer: 1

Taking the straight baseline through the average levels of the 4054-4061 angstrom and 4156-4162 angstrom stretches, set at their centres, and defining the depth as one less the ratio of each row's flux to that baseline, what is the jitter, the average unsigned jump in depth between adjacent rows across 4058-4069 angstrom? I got 0.012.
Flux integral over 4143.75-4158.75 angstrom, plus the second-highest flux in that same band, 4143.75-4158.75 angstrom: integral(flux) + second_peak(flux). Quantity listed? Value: 156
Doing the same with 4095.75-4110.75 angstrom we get 137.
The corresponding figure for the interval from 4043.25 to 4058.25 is 164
